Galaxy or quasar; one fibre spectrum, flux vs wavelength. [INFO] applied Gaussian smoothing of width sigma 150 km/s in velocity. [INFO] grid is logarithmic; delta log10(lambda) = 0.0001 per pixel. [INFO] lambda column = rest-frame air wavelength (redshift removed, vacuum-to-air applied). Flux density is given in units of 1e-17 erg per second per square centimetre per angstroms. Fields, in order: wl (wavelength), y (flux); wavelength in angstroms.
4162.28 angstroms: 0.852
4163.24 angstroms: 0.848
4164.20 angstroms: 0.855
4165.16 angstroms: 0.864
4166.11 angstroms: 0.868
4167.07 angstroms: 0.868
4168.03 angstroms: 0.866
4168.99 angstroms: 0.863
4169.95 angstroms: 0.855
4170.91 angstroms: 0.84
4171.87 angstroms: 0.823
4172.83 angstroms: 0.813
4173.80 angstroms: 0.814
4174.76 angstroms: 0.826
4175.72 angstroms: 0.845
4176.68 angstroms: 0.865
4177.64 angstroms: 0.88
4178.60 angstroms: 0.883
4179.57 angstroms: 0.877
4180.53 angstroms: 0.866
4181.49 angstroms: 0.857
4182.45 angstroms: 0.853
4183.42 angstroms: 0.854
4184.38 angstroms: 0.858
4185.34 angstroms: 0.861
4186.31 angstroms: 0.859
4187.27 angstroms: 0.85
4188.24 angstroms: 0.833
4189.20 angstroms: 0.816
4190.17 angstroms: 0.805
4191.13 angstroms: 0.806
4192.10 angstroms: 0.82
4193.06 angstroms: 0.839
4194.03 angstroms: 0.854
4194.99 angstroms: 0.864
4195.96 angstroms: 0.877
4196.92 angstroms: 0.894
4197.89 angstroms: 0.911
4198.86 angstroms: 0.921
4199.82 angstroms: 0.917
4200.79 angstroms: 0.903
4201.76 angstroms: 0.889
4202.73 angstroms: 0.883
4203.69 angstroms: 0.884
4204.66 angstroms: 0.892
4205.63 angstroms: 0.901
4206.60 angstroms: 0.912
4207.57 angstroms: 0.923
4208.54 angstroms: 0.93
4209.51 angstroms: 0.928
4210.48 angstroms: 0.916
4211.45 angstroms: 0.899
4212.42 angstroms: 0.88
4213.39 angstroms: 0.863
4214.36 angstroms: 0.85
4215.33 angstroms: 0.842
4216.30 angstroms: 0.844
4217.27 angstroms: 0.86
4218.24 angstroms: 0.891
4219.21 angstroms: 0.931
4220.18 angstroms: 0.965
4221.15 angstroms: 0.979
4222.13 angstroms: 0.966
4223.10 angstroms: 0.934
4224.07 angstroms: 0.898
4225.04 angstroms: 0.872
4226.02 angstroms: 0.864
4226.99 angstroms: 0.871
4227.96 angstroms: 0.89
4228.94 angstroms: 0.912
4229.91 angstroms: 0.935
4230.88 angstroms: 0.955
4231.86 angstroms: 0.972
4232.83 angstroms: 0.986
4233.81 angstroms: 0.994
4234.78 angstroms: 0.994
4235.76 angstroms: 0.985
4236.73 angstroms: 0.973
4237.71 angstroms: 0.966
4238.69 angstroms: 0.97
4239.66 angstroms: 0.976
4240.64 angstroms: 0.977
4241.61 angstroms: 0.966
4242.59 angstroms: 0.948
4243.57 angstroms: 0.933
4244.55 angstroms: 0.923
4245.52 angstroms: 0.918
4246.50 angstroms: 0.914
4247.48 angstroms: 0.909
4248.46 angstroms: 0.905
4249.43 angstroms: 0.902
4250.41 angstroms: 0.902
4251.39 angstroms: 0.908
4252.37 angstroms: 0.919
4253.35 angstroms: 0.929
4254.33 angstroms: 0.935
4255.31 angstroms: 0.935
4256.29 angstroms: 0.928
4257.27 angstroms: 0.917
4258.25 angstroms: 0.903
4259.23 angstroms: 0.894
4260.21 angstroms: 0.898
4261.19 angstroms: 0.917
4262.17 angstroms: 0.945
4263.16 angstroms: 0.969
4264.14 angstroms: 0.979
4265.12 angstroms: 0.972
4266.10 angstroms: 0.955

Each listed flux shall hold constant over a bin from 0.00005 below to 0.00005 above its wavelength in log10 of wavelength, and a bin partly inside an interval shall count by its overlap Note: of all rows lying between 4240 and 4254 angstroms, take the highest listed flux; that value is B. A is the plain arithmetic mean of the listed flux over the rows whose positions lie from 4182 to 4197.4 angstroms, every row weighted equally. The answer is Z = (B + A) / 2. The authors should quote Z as 0.912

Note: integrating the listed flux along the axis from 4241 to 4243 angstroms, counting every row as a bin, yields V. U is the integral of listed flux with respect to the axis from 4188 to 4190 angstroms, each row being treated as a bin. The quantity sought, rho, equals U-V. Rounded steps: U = 1.64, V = 1.92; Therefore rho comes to -0.280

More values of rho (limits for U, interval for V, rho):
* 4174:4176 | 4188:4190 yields 0.025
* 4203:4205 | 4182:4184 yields 0.075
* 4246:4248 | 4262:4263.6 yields 0.291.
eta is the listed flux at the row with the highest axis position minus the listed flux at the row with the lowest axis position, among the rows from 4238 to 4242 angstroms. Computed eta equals -0.004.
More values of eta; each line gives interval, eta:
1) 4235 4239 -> -0.015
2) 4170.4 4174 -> -0.026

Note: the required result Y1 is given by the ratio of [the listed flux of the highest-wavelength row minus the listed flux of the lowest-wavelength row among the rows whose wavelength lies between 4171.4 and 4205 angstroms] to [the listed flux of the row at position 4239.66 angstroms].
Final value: 0.071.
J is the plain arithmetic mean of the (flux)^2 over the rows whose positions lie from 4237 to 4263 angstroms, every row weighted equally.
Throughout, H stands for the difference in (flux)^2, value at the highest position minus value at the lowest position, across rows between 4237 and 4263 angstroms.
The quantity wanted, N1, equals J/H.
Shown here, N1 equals -21.5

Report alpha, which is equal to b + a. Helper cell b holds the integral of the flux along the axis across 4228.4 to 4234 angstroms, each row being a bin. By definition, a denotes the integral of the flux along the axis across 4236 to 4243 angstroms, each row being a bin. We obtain 12.1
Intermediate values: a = 6.8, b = 5.4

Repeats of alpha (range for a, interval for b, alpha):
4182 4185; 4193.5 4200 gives 8.4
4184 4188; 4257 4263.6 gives 9.5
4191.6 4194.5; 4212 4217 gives 6.7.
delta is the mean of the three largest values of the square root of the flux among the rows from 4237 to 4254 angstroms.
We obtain 0.99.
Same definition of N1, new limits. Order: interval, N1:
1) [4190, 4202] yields 5.3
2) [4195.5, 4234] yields 3.8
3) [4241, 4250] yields -7.1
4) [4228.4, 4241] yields 7.6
